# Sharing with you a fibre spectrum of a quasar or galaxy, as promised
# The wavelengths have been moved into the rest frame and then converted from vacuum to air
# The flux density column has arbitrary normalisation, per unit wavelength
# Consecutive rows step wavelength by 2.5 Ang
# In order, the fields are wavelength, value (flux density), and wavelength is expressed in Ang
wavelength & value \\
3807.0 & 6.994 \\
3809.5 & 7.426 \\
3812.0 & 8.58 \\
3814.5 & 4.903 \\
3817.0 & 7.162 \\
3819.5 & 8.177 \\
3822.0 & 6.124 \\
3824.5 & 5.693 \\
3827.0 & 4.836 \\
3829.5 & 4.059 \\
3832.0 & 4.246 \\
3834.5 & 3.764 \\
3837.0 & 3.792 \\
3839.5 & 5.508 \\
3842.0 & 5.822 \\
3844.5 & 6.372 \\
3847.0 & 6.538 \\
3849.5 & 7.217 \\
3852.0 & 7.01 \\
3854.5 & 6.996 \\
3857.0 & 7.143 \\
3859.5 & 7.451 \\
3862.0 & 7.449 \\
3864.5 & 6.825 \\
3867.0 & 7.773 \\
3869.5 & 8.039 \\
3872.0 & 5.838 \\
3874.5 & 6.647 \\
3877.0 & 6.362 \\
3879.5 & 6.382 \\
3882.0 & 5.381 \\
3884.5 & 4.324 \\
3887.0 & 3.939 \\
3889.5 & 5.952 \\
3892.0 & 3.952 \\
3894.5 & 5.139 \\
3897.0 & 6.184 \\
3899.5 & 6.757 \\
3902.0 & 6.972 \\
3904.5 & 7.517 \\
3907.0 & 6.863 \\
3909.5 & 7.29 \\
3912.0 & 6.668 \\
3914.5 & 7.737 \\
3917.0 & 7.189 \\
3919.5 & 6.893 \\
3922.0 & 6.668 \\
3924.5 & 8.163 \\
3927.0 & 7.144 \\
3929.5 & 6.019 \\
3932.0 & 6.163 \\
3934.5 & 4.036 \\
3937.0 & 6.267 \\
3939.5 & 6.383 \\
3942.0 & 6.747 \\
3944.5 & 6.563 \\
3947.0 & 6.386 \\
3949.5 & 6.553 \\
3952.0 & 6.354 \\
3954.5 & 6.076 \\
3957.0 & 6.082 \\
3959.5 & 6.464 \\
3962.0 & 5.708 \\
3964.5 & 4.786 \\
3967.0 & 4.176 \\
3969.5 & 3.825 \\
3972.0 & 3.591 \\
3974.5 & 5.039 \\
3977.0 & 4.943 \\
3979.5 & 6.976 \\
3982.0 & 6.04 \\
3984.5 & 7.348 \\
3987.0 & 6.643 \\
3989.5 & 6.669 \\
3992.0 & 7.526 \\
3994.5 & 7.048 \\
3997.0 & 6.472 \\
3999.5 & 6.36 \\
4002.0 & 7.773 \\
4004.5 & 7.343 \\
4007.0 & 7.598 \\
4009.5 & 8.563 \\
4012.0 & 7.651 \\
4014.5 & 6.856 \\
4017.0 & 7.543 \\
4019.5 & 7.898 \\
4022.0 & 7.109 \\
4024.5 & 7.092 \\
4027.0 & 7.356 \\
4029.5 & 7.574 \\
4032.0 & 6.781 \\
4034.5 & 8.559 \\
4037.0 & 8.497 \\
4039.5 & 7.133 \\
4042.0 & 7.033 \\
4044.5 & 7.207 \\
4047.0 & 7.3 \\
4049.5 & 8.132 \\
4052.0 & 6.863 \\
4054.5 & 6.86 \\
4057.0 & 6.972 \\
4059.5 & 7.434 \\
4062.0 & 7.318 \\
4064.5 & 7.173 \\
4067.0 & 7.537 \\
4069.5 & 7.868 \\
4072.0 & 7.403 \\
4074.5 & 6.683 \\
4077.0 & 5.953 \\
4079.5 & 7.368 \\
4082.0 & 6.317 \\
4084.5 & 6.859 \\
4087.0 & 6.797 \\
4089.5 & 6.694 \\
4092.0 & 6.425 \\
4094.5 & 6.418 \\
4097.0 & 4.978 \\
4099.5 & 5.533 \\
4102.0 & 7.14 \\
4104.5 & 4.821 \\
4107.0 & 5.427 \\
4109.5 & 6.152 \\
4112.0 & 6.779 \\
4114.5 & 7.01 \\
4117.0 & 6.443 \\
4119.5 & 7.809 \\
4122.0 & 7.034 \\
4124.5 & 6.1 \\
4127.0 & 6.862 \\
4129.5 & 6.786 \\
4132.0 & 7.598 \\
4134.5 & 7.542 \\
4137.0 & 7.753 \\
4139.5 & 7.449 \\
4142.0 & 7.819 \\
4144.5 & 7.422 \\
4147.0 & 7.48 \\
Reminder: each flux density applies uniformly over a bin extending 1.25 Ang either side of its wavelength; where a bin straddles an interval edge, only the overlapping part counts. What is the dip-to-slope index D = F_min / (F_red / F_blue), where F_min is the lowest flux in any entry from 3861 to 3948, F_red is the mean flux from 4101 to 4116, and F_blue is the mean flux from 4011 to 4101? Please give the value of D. 4.5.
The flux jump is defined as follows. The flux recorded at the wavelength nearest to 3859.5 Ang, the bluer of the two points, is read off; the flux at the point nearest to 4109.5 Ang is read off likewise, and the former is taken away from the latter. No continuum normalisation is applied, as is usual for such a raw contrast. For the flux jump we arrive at -1.3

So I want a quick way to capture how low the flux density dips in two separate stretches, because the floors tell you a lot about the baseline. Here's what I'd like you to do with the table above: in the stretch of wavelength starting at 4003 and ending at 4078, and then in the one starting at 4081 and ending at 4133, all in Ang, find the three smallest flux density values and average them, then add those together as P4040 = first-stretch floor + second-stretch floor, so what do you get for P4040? 11.5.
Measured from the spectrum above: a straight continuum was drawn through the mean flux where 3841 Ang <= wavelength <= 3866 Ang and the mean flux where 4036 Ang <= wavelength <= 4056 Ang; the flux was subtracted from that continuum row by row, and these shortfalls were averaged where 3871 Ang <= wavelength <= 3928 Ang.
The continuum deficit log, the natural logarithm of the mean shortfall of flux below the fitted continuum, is -0.4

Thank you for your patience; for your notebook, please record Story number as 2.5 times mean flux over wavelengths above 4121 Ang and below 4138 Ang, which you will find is 17.7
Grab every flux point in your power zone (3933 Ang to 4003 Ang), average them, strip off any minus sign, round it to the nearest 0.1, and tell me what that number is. 6.0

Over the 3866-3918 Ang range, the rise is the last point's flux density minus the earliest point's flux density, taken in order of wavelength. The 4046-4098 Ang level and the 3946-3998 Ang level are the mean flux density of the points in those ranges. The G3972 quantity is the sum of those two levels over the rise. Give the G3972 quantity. -22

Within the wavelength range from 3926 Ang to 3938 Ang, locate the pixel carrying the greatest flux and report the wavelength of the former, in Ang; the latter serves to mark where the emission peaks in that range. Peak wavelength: 3927.0 Ang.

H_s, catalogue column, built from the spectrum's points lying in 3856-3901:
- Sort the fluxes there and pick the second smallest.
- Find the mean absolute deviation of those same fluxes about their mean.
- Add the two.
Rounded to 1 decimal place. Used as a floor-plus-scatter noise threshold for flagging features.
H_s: 4.9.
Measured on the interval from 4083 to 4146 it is 5.6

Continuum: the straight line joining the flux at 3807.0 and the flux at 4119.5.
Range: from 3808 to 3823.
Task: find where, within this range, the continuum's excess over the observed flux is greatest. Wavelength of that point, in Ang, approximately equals 3814.5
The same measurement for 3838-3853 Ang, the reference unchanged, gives 3839.5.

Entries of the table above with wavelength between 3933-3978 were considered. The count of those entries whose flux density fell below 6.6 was 17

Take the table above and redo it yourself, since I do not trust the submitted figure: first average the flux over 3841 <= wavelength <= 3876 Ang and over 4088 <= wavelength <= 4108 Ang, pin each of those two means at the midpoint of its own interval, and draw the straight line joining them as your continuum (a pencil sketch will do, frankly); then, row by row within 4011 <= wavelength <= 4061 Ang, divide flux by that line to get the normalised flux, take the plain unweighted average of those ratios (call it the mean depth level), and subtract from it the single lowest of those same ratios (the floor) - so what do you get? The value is 0.102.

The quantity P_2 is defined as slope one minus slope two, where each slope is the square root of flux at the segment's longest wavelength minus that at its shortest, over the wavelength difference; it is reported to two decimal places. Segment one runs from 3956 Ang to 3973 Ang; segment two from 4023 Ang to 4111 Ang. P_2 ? -0.04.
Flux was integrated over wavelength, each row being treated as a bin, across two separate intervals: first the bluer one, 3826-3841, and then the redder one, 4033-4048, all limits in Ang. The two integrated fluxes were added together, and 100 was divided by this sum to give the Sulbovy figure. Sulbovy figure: 0.56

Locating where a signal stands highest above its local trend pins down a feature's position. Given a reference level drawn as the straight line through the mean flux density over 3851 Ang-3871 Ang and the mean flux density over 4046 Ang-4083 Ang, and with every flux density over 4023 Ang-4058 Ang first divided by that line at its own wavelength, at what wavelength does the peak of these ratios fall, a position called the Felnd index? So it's 4034.5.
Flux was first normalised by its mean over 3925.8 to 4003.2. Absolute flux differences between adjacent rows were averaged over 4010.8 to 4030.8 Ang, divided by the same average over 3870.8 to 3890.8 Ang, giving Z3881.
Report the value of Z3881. 0.6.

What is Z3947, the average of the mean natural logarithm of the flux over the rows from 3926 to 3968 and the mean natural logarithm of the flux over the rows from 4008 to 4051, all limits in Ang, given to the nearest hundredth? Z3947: 1.90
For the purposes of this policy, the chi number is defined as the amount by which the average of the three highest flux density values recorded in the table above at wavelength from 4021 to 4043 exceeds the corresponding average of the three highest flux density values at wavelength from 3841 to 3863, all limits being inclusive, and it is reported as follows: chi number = 0.8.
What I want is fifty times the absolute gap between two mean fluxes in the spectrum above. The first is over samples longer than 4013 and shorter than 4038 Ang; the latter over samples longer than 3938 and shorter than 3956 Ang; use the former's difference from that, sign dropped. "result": 54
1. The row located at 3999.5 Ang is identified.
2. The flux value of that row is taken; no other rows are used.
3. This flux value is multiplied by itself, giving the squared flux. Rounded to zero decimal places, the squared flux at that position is 40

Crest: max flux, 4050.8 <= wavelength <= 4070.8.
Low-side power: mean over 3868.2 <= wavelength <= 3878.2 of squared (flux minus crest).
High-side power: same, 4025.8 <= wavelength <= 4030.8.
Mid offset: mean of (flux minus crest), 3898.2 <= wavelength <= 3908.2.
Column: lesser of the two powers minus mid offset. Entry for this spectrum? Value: 1.0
